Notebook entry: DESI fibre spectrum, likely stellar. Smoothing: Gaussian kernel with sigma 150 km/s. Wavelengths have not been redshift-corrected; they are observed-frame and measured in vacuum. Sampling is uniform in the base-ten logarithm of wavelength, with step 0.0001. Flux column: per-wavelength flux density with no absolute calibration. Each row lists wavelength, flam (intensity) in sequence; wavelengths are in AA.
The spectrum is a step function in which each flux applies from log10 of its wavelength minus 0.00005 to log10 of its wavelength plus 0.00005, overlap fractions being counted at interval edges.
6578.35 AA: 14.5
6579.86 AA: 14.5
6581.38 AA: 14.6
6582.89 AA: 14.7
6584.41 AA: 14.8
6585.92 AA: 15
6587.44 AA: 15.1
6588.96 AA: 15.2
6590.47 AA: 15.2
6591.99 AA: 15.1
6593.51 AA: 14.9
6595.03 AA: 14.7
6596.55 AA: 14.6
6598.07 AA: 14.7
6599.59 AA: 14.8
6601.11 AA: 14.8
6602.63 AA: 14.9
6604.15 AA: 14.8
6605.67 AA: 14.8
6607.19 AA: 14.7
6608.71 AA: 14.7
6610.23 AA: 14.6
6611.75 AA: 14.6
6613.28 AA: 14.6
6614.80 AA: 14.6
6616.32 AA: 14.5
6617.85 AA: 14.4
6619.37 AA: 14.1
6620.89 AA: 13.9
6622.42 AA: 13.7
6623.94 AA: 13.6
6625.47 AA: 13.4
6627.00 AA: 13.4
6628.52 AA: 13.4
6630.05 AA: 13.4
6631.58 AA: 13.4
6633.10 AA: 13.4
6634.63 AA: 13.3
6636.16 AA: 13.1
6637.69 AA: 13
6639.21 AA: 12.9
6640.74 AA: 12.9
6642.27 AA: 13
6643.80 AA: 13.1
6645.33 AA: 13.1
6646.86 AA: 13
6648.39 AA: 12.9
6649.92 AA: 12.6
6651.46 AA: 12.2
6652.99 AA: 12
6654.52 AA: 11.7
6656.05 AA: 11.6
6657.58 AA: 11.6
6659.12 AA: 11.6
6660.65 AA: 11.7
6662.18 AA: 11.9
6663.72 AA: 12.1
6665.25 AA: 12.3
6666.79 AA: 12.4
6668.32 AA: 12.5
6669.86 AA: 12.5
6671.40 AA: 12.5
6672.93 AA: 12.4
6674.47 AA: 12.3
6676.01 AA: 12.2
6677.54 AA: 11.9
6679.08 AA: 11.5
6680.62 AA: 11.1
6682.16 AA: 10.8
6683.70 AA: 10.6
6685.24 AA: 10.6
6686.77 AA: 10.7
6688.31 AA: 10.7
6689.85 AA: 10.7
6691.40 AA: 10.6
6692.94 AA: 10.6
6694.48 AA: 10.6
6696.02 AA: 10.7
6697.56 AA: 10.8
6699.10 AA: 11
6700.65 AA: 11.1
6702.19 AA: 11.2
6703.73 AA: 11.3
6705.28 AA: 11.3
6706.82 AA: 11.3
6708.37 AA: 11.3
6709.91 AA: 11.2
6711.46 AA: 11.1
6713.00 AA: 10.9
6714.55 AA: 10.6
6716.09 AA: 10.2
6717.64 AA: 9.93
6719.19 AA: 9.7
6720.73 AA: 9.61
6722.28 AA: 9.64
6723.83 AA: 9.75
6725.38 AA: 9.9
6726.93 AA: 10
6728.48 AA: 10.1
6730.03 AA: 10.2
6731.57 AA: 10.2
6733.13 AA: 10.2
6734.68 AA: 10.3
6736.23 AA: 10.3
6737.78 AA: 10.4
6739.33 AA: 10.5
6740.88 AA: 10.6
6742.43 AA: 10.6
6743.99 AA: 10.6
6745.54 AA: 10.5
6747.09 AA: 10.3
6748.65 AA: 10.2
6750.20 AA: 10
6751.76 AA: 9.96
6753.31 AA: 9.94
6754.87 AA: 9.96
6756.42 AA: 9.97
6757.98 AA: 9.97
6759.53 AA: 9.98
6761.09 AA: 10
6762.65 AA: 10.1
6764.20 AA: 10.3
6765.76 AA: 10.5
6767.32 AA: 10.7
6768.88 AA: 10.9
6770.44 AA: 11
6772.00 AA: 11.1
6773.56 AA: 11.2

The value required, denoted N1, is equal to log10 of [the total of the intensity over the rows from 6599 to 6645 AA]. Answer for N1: 2.62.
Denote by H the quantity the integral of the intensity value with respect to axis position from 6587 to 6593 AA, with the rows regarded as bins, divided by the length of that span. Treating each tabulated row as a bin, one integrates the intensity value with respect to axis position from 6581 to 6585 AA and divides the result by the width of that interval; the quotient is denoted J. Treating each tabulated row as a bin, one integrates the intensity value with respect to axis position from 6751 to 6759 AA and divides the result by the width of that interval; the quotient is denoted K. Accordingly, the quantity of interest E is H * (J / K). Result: 22.3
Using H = 15.1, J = 14.7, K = 10.0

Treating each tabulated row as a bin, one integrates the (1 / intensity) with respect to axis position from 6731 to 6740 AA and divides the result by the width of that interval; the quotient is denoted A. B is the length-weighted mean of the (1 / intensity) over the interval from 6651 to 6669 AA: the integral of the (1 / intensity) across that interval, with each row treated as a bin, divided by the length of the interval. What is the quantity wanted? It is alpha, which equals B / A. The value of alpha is 0.9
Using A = 0.097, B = 0.084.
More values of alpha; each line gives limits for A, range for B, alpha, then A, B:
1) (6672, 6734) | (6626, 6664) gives 0.8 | 0.093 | 0.079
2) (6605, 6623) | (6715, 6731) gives 1.5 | 0.069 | 0.101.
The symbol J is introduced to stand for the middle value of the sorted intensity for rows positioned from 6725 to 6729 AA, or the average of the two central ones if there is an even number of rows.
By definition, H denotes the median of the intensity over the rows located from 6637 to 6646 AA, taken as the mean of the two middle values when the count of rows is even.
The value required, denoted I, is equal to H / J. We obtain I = 1.30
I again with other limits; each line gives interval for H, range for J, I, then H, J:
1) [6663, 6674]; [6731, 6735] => 1.22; 12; 10.2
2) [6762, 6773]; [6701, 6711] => 0.95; 11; 11.3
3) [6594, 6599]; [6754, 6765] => 1.47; 15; 10.0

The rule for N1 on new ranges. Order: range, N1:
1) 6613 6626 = 2.10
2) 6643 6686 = 2.53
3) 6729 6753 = 2.19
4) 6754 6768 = 1.96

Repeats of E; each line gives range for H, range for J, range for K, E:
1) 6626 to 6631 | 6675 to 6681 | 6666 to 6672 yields 12.6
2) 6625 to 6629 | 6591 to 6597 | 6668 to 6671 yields 16.0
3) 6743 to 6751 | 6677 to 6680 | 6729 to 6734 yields 11.8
